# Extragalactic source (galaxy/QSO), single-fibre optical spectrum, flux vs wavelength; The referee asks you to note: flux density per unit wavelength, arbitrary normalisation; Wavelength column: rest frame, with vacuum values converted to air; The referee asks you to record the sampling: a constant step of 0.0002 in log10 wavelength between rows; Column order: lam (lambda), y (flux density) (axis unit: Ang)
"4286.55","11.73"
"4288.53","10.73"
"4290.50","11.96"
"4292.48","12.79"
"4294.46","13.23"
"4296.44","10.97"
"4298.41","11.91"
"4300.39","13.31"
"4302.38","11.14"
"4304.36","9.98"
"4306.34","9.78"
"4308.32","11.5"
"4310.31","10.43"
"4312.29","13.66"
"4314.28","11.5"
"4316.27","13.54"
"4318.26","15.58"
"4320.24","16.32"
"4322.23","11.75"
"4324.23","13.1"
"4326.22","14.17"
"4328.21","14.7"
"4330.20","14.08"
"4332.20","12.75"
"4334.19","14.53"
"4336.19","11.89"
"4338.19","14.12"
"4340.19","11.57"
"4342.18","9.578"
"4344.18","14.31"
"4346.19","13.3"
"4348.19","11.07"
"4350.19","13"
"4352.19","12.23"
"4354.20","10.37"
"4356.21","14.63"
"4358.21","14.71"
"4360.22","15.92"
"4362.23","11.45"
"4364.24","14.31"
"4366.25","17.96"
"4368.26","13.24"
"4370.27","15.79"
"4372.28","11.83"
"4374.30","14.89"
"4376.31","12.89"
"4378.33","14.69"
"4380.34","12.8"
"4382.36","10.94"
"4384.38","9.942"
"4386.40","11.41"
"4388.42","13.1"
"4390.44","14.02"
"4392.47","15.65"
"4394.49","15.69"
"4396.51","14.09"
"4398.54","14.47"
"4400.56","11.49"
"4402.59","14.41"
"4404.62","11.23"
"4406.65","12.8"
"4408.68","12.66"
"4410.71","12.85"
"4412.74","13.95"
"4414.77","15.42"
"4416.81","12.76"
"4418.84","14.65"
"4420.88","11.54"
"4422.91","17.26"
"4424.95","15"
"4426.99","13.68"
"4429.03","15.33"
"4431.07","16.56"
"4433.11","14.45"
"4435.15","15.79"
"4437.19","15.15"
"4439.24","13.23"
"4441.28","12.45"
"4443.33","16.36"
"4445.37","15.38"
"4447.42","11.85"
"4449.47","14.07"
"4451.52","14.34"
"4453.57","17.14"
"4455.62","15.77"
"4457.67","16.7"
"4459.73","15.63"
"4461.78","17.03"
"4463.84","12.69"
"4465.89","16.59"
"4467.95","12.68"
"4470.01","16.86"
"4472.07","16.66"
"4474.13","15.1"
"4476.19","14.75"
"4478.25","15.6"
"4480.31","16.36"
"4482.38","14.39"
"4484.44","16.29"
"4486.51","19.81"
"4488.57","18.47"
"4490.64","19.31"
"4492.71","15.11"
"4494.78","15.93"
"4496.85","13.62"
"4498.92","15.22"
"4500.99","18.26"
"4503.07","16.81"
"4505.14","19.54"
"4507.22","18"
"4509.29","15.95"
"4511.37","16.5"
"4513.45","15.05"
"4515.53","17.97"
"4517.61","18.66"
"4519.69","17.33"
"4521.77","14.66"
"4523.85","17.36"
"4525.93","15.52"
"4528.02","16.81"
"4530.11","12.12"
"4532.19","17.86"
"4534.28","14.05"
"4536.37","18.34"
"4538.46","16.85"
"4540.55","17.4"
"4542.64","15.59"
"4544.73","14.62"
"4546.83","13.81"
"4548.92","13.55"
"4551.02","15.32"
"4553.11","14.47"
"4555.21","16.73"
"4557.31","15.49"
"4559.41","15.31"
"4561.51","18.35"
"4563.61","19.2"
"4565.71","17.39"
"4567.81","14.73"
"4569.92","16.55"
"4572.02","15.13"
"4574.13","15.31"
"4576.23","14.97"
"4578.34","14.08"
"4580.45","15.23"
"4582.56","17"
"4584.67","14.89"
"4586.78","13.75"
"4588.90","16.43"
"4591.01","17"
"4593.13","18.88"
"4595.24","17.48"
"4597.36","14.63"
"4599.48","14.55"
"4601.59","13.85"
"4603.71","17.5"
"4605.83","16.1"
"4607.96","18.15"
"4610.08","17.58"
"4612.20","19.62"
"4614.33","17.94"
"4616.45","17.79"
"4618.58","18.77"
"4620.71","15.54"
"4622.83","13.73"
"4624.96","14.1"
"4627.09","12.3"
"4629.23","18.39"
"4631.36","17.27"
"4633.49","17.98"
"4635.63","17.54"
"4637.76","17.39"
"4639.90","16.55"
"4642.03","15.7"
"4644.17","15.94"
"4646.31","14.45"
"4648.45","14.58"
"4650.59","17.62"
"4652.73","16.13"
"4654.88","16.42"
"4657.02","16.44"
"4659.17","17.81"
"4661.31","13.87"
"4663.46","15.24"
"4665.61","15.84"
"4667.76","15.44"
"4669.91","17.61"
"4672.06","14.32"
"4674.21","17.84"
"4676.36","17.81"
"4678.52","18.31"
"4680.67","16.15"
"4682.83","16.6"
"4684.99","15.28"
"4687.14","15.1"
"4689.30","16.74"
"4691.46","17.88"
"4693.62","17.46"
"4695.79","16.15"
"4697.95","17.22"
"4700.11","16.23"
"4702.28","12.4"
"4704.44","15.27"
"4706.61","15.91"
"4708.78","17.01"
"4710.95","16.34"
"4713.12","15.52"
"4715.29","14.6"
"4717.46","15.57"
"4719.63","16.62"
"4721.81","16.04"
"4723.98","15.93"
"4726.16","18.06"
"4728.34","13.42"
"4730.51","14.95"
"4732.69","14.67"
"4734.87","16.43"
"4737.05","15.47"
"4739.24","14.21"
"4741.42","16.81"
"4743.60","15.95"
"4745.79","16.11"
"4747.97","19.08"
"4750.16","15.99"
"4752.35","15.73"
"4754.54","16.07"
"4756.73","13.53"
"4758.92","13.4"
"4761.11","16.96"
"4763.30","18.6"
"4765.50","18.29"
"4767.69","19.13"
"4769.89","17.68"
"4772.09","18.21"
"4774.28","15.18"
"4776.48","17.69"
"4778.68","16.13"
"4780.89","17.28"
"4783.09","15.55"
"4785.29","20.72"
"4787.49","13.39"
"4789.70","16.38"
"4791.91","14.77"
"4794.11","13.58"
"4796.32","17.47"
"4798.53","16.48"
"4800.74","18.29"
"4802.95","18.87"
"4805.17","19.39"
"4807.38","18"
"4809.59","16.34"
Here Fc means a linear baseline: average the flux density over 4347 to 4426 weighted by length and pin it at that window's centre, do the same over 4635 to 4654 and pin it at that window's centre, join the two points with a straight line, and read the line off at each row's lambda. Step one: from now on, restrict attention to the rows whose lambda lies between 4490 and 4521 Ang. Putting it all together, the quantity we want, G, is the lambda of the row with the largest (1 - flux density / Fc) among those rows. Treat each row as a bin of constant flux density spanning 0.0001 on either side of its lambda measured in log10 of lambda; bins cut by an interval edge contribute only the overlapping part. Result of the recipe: 4496.85 Ang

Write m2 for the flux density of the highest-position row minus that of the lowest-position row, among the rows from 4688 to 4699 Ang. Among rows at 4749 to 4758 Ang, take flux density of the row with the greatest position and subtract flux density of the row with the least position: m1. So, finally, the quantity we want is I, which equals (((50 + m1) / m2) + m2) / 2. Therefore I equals 49.8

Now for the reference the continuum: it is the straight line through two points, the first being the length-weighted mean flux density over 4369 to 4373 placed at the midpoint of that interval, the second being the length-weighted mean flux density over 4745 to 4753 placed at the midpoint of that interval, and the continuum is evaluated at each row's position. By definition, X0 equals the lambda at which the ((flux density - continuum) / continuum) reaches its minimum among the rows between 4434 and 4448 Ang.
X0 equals 4447.42 Ang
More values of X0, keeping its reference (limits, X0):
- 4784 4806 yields 4787.49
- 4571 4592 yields 4586.78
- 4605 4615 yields 4605.83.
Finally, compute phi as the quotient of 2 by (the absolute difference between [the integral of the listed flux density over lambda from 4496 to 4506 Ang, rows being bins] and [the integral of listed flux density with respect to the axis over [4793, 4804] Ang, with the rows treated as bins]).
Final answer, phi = 0.10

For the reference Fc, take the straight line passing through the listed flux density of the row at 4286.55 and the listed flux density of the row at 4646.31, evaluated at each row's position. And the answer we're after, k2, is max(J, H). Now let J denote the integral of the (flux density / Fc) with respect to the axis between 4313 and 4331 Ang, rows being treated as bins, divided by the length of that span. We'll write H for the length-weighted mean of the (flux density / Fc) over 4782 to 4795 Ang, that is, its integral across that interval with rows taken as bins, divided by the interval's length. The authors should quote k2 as 1.15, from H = 1.02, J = 1.15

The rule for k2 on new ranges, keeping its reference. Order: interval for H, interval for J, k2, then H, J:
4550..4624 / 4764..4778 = 1.16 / 1.16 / 1.15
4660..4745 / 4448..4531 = 1.22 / 1.07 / 1.22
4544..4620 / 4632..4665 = 1.16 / 1.16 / 1.12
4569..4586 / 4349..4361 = 1.10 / 1.10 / 1.09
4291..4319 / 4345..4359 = 1.04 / 1.02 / 1.04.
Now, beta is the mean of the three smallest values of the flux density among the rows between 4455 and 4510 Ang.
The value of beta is 13.0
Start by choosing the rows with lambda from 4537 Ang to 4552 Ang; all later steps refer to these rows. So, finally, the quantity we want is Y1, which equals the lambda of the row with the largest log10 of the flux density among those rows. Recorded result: 4540.55 Ang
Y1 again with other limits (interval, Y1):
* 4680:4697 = 4691.46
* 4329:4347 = 4334.19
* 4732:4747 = 4741.42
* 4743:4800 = 4785.29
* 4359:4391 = 4366.25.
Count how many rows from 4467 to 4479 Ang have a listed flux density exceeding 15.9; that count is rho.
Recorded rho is 2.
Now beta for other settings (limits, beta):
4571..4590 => 14.2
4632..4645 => 16.1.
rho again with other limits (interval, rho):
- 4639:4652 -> 3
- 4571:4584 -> 1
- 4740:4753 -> 5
